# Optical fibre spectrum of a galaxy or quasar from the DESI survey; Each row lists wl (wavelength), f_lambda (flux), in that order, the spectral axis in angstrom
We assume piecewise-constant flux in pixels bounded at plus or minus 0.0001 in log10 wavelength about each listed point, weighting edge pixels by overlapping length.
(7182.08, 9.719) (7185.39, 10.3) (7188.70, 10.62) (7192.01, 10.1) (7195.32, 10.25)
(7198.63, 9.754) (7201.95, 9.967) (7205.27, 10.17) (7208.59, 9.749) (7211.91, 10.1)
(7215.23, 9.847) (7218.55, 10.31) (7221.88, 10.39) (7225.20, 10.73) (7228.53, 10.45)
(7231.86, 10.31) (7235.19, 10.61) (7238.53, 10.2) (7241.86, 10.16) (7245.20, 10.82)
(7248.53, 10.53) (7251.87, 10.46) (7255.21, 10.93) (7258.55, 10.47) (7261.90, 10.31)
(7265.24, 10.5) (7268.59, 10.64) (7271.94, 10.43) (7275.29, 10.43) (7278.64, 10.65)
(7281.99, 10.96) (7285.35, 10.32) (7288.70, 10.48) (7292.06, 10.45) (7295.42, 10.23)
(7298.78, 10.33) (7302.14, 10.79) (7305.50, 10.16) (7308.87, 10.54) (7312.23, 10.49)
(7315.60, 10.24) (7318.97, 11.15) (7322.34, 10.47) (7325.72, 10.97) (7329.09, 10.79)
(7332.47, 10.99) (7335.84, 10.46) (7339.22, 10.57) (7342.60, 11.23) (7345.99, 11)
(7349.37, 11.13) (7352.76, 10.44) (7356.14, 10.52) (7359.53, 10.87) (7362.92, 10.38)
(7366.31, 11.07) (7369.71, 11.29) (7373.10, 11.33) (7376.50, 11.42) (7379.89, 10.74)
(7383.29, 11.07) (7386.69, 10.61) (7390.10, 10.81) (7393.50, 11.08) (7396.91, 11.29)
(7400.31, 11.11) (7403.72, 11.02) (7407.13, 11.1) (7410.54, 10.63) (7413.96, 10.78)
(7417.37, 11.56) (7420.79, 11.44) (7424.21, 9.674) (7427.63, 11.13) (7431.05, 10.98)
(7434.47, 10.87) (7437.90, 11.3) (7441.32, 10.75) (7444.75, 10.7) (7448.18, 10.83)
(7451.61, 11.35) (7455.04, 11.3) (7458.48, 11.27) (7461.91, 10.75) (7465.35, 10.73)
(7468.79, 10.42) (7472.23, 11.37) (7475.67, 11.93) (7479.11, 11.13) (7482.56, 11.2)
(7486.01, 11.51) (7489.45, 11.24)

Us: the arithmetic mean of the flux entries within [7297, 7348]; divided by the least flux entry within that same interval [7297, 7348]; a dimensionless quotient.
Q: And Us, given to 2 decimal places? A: 1.05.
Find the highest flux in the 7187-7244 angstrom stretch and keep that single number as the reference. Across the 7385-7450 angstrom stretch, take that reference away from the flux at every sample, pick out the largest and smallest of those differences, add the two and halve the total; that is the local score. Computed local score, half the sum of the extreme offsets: -0.11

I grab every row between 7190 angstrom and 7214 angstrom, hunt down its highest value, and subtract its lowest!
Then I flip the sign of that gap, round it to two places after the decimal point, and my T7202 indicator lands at -0.50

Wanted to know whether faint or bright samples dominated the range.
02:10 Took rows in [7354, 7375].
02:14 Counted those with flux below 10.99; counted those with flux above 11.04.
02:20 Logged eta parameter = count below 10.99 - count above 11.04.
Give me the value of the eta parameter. 0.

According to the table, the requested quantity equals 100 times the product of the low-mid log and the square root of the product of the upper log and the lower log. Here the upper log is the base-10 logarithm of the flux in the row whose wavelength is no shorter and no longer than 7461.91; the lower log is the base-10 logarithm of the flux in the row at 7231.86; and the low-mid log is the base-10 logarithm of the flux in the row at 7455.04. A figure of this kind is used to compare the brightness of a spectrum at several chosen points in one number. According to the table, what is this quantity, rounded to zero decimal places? 108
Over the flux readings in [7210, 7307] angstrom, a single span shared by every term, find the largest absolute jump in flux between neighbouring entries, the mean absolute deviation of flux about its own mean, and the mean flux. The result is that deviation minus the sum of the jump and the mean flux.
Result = -10.9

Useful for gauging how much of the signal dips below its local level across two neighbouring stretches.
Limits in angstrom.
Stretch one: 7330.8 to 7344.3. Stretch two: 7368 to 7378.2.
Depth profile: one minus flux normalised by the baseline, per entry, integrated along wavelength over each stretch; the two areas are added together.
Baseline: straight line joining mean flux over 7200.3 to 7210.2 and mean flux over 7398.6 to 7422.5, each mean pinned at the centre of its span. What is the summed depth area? -0.59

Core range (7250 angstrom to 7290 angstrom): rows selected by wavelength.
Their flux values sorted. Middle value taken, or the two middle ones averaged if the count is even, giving 10.5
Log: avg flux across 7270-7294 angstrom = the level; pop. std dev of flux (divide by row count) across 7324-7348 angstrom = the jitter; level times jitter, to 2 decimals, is 2.62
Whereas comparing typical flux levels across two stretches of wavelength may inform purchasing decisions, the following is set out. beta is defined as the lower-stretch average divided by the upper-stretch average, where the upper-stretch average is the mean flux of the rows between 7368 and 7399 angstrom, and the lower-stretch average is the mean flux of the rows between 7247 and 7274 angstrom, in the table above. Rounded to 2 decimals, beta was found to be 0.95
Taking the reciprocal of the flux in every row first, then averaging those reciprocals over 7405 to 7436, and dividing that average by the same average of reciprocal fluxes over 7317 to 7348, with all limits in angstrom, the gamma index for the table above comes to 1.00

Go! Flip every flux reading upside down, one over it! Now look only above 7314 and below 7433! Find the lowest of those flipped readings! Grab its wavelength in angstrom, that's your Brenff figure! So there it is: 7417.37 angstrom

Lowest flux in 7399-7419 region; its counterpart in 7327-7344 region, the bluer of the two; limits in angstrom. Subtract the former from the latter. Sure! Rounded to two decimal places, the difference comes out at -0.17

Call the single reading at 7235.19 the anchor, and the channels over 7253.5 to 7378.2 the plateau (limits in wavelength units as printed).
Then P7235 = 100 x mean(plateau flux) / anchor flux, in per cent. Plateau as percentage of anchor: 101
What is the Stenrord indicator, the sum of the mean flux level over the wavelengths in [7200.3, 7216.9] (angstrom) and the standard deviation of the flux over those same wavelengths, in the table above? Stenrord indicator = 10.1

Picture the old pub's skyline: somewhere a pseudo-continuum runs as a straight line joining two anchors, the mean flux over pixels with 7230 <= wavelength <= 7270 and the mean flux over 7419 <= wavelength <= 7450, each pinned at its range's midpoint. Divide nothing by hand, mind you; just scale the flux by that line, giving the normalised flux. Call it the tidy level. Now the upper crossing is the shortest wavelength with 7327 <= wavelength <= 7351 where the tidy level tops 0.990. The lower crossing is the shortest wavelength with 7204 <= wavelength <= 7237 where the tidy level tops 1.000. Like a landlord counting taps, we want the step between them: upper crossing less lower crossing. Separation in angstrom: 103.9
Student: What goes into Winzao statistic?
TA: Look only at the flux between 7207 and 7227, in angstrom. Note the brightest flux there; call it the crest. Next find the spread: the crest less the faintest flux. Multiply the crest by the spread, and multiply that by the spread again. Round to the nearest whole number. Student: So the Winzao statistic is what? 10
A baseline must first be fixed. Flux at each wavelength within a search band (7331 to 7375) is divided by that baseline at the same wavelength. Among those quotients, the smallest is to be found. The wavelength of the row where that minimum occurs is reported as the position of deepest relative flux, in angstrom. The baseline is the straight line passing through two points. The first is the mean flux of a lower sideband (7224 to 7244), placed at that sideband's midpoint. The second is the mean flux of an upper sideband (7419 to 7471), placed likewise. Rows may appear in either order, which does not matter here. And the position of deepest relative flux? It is 7362.92 angstrom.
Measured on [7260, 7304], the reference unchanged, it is 7295.42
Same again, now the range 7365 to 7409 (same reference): 7386.69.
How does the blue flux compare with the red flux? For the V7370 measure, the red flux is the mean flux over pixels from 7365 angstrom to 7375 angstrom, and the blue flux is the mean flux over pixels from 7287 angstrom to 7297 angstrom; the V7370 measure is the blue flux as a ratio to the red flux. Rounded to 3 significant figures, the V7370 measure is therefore 0.925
